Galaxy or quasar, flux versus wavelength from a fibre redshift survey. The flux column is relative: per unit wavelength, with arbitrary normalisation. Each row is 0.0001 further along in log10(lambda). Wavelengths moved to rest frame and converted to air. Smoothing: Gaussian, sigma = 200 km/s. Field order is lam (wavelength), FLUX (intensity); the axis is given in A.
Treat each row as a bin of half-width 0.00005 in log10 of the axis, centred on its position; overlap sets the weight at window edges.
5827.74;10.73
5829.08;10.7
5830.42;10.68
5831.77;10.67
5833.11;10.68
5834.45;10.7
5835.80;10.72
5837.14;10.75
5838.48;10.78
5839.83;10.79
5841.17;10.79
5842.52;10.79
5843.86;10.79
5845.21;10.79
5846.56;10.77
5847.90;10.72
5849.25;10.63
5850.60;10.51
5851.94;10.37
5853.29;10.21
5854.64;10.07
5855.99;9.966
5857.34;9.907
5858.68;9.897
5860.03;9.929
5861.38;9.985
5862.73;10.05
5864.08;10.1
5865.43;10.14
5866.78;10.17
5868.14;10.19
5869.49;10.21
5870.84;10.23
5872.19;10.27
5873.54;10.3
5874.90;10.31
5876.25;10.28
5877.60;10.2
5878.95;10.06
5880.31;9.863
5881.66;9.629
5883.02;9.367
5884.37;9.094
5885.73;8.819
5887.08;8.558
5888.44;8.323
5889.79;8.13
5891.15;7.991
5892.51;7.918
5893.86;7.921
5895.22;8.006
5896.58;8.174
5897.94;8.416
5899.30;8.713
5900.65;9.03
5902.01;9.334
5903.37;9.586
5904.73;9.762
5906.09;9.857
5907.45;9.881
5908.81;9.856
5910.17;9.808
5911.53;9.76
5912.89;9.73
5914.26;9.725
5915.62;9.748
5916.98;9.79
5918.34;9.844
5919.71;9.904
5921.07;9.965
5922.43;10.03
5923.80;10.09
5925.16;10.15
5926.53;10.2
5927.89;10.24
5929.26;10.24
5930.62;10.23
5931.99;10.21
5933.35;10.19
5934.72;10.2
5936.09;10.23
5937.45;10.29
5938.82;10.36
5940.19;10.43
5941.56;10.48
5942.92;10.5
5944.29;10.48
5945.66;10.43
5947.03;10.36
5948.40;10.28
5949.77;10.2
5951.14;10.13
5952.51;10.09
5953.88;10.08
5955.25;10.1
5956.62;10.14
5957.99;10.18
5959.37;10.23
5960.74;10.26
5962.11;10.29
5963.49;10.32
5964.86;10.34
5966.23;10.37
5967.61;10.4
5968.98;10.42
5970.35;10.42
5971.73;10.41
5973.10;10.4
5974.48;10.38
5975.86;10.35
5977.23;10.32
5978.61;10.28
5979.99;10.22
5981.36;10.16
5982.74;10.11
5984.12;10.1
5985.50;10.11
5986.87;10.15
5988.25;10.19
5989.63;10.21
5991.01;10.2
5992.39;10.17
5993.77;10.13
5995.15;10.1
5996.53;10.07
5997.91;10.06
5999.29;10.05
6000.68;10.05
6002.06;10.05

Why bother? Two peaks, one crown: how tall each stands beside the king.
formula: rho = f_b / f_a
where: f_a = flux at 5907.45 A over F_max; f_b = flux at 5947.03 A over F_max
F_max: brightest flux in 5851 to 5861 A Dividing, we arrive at 1.05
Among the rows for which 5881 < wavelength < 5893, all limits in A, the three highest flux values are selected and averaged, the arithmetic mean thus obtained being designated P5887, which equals 9.4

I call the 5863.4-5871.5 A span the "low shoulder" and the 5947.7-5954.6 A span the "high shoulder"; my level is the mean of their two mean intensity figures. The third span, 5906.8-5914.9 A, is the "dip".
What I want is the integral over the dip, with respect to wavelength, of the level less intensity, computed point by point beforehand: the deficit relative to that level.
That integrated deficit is 3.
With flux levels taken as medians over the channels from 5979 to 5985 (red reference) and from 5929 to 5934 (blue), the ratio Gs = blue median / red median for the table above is 1.01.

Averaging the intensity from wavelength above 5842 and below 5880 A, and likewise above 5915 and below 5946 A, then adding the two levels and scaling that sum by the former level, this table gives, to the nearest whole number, 210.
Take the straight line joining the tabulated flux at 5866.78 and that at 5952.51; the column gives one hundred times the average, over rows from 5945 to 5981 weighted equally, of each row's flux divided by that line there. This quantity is 102.0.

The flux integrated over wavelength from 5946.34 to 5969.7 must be 239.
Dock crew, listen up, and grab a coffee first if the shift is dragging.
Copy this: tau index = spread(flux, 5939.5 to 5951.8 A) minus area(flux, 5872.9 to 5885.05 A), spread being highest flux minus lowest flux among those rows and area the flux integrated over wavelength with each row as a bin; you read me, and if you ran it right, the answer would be -120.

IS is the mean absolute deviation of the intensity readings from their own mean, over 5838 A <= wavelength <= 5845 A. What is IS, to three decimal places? 0.003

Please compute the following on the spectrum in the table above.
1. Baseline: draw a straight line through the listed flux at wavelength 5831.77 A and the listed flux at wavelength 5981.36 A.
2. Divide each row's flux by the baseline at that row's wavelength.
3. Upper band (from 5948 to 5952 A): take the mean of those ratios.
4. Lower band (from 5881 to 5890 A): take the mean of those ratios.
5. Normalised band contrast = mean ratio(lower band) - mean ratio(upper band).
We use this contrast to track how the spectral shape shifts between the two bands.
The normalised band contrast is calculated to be -0.15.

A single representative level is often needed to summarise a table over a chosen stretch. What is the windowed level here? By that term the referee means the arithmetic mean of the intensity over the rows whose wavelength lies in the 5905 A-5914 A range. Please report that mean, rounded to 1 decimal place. 9.8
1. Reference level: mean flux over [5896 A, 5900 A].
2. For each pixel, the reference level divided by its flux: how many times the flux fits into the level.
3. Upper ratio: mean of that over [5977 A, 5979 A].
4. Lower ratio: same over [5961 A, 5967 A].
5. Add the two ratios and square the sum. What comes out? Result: 2.7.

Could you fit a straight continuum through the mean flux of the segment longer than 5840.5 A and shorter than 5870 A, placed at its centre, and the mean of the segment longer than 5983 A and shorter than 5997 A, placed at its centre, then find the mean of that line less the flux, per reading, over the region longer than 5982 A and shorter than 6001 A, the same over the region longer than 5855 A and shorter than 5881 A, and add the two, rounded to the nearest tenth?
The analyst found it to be 0.2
